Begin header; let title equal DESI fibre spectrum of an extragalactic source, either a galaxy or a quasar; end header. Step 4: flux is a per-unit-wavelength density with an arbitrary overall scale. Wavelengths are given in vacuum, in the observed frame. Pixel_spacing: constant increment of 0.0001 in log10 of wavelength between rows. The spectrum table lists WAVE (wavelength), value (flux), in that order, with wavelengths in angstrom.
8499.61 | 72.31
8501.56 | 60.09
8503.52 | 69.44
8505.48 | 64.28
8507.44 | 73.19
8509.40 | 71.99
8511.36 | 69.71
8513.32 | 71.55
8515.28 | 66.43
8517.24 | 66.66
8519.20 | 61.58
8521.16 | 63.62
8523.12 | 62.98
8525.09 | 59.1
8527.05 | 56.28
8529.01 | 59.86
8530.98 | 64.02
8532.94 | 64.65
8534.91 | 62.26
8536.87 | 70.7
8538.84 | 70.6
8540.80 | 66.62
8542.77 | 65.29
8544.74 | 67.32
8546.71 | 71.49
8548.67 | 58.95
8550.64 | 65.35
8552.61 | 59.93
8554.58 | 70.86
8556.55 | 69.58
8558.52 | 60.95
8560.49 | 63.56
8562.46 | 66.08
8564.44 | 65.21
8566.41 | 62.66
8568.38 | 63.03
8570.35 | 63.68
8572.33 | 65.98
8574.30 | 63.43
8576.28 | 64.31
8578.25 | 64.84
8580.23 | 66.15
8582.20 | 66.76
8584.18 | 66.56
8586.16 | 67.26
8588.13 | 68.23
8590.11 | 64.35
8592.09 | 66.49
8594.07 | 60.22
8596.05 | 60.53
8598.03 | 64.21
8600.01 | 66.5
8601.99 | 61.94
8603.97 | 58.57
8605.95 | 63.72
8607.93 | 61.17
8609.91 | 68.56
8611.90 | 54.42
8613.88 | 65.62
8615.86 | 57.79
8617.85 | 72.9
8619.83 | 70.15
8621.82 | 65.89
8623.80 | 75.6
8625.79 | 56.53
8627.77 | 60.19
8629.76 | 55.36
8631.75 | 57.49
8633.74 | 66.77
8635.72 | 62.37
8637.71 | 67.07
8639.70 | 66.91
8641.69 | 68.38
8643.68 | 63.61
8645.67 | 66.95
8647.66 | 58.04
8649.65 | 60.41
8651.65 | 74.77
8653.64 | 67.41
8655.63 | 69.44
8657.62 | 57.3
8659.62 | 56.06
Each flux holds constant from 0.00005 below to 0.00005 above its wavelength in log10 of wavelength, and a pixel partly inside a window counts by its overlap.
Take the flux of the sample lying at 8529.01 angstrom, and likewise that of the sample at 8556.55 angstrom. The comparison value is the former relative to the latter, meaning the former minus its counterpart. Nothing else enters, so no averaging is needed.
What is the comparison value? -10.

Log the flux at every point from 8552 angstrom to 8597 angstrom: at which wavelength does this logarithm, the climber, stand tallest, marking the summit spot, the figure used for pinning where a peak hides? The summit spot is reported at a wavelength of 8554.58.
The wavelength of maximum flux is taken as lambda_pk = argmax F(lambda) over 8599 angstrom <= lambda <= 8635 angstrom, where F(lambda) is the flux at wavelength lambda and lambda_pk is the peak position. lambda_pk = 8623.80 angstrom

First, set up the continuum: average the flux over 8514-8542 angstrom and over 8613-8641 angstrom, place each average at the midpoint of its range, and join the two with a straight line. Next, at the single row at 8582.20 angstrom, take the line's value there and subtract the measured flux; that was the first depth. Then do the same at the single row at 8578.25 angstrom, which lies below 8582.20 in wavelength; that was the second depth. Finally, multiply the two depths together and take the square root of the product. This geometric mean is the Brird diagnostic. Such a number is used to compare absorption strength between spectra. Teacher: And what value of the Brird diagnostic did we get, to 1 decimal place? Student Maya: 1.3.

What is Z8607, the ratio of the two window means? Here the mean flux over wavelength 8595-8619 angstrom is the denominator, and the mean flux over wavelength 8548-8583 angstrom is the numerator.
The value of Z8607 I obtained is 1.02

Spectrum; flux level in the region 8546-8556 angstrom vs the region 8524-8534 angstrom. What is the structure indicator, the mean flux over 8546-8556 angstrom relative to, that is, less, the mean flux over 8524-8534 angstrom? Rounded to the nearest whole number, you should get 5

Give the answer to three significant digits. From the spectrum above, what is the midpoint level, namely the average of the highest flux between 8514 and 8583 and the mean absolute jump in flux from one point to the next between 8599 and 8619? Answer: 39.7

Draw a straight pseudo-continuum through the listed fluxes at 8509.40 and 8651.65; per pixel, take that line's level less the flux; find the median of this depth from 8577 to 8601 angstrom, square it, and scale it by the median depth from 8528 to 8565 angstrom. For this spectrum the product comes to 391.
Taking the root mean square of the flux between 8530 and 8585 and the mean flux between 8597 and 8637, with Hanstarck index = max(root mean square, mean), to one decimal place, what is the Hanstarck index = 65.5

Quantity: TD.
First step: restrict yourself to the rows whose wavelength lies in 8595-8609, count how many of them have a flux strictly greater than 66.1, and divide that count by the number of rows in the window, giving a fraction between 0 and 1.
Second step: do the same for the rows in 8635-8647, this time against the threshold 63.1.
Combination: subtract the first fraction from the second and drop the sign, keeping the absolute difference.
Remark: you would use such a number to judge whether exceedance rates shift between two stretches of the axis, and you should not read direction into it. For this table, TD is 0.69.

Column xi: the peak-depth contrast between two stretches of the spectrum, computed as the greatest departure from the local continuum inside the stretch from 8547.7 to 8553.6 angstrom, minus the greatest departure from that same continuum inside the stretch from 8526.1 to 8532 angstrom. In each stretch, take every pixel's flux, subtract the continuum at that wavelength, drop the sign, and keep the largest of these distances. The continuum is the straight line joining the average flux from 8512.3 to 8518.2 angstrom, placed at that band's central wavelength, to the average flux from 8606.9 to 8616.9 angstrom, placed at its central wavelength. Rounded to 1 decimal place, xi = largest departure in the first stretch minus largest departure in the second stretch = -4.2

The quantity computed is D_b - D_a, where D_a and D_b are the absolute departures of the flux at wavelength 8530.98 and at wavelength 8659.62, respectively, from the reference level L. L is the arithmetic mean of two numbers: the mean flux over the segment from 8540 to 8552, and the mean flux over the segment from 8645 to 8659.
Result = 8.0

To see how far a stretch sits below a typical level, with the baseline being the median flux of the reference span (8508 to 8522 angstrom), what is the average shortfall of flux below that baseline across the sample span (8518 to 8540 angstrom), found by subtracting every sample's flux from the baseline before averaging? 3.4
